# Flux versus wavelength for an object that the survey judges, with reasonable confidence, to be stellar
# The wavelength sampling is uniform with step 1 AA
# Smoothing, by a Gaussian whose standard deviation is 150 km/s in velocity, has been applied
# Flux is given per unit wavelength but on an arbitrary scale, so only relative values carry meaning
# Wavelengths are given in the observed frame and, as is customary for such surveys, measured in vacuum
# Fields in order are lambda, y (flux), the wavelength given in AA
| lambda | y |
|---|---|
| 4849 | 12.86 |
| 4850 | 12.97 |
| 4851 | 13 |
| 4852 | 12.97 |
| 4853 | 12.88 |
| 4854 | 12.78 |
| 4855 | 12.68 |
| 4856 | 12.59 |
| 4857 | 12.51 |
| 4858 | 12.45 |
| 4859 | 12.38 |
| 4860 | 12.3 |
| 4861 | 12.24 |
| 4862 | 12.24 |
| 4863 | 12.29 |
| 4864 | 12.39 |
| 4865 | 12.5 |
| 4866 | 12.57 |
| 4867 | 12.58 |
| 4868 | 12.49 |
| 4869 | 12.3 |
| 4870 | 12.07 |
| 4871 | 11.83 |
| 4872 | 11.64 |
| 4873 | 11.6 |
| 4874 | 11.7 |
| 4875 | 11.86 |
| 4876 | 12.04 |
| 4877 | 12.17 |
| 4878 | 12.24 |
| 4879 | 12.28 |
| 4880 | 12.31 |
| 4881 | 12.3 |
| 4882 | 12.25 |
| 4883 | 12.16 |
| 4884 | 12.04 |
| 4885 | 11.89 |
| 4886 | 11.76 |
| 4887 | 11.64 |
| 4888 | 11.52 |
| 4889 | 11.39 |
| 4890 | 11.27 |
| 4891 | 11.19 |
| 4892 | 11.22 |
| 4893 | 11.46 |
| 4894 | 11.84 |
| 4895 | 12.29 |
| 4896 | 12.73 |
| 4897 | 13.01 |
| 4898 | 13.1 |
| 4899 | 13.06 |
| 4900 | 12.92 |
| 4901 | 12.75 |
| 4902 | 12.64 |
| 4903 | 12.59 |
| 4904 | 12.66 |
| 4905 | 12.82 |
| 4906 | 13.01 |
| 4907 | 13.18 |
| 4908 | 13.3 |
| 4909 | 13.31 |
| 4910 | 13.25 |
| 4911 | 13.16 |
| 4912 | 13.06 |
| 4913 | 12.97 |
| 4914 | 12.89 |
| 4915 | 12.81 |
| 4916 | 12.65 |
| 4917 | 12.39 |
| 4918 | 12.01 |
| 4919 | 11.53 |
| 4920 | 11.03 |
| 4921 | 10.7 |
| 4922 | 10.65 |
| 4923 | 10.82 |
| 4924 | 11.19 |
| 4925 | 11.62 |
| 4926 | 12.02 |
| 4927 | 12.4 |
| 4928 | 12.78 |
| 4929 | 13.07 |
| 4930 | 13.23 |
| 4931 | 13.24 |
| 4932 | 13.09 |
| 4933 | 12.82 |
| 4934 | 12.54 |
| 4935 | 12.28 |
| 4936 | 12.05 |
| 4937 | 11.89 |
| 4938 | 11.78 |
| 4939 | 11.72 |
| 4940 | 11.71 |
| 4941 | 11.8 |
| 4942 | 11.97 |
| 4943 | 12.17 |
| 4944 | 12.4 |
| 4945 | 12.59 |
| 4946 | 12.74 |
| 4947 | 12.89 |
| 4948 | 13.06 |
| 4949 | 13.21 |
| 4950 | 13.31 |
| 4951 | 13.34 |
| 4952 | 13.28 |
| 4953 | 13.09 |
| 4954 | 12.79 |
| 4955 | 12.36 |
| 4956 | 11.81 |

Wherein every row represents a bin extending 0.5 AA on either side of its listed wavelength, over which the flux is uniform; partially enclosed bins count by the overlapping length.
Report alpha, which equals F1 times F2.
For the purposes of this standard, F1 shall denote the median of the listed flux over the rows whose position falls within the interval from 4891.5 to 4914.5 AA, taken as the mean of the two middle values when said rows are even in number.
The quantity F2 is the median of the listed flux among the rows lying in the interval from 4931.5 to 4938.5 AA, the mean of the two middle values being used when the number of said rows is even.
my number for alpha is 159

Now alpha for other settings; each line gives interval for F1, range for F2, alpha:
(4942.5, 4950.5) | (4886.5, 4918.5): 163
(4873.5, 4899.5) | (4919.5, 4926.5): 133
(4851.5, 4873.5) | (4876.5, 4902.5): 152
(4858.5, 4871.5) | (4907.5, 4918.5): 160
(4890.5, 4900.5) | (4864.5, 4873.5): 154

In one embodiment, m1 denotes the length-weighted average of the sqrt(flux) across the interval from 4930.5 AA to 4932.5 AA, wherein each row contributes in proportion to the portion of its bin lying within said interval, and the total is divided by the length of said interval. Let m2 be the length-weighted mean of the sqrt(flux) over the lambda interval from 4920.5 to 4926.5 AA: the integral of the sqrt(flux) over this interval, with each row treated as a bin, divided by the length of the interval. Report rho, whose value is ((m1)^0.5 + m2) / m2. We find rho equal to 1.570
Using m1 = 3.63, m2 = 3.34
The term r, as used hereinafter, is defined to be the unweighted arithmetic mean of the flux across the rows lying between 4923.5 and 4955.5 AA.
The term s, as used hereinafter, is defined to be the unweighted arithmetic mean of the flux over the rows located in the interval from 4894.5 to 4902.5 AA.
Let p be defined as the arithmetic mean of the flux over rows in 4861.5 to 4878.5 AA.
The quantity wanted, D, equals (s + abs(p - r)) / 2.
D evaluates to 6.59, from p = 12.1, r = 12.5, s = 12.8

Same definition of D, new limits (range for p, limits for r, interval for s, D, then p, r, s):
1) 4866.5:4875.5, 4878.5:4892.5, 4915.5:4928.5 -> 5.94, 12.0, 11.8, 11.7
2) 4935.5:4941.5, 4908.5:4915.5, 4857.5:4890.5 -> 6.66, 11.8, 13.1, 12.1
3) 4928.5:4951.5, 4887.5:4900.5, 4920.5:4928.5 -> 6.00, 12.6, 12.1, 11.5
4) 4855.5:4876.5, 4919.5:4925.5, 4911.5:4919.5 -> 6.88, 12.2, 11.0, 12.5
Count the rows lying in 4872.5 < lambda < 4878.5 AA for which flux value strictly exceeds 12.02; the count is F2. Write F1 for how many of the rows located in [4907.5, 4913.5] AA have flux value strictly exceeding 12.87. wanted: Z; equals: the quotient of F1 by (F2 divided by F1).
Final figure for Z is 12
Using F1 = 6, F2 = 3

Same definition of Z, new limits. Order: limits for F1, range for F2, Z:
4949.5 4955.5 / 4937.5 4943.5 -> 16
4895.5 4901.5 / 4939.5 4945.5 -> 5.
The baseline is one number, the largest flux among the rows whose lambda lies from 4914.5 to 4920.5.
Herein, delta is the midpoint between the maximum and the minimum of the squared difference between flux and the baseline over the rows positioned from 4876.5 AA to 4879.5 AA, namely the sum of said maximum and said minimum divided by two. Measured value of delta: 0.35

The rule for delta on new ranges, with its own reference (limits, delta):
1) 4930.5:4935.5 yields 0.14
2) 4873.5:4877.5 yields 0.82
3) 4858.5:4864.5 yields 0.25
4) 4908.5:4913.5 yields 0.14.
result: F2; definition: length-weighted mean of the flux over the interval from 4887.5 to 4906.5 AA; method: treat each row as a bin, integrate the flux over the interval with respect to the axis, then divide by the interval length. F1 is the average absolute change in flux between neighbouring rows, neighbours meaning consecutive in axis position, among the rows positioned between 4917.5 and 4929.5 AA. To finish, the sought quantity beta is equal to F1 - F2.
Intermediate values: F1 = 0.34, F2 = 12.3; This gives -11.9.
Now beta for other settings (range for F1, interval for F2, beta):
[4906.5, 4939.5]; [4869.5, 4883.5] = -11.8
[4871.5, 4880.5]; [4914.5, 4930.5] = -11.8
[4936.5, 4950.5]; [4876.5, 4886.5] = -12.0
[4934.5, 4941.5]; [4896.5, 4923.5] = -12.4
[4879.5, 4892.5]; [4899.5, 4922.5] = -12.4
